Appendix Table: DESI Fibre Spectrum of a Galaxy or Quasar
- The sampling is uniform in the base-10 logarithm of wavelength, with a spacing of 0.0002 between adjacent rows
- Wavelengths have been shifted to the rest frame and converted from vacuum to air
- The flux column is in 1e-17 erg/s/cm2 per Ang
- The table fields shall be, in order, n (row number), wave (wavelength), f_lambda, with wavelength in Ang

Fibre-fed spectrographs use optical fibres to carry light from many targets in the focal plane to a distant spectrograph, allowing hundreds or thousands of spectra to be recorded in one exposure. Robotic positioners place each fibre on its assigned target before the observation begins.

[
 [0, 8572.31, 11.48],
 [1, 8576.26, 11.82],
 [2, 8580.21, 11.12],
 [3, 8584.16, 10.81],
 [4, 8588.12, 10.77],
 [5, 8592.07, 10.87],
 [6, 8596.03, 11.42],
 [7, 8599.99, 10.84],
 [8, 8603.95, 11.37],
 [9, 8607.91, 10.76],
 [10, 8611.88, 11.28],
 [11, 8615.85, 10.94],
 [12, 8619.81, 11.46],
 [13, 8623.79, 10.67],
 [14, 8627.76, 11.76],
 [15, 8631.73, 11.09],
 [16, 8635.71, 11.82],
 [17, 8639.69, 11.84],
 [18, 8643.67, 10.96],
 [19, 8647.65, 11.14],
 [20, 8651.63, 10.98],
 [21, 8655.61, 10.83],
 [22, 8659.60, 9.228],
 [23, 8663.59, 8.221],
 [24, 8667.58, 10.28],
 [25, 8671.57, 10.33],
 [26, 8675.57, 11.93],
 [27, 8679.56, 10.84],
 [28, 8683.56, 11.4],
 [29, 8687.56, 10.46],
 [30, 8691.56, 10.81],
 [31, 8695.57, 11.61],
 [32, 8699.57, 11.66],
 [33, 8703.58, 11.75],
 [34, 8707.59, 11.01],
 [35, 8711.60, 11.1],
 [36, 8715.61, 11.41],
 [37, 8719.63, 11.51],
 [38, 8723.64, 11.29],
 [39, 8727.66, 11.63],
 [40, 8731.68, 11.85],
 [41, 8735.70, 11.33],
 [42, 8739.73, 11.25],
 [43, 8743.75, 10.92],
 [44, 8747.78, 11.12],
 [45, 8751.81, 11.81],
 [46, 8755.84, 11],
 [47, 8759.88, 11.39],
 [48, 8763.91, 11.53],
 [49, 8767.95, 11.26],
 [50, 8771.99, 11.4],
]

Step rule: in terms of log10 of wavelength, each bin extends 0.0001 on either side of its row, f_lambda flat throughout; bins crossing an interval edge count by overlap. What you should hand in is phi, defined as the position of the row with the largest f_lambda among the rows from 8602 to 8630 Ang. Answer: 8627.76 Ang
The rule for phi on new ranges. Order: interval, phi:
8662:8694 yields 8675.57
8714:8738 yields 8731.68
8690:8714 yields 8703.58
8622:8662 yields 8639.69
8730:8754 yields 8731.68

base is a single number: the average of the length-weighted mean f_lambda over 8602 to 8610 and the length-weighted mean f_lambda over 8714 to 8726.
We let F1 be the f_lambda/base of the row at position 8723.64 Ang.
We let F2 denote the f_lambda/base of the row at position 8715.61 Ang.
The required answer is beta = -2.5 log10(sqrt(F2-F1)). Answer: 2.5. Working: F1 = 1.00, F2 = 1.02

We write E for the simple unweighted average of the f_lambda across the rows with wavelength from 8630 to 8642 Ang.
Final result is 11.6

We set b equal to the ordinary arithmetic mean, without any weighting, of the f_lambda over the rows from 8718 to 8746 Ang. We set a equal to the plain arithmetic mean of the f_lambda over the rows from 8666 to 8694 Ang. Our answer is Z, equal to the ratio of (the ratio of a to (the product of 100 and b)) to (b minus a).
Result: 0.02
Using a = 10.9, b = 11.4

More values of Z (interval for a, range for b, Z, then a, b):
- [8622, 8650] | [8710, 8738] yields 0.08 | 11.3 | 11.4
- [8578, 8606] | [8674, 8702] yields 0.05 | 11.0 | 11.2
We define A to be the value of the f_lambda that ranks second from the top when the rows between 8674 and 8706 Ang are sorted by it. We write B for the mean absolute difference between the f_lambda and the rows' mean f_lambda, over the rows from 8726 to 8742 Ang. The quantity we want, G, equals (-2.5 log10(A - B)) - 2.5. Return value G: -5.15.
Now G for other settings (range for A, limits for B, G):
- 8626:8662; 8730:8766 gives -5.16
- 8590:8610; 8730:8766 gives -5.11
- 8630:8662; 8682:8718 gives -5.15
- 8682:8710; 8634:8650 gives -5.13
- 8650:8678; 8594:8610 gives -5.07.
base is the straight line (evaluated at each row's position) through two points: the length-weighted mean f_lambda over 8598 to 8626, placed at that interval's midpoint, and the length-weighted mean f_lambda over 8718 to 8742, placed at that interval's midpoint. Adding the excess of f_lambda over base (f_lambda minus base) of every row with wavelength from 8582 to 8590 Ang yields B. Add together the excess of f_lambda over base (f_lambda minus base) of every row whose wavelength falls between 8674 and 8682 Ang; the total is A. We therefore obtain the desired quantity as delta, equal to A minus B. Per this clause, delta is 0.5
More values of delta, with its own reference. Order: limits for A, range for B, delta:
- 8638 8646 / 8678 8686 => 0.8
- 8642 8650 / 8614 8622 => -0.5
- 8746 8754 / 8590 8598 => -0.5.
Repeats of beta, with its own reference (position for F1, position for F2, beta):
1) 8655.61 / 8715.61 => 1.6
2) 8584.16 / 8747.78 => 1.9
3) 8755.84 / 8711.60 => 2.6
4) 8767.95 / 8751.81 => 1.6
